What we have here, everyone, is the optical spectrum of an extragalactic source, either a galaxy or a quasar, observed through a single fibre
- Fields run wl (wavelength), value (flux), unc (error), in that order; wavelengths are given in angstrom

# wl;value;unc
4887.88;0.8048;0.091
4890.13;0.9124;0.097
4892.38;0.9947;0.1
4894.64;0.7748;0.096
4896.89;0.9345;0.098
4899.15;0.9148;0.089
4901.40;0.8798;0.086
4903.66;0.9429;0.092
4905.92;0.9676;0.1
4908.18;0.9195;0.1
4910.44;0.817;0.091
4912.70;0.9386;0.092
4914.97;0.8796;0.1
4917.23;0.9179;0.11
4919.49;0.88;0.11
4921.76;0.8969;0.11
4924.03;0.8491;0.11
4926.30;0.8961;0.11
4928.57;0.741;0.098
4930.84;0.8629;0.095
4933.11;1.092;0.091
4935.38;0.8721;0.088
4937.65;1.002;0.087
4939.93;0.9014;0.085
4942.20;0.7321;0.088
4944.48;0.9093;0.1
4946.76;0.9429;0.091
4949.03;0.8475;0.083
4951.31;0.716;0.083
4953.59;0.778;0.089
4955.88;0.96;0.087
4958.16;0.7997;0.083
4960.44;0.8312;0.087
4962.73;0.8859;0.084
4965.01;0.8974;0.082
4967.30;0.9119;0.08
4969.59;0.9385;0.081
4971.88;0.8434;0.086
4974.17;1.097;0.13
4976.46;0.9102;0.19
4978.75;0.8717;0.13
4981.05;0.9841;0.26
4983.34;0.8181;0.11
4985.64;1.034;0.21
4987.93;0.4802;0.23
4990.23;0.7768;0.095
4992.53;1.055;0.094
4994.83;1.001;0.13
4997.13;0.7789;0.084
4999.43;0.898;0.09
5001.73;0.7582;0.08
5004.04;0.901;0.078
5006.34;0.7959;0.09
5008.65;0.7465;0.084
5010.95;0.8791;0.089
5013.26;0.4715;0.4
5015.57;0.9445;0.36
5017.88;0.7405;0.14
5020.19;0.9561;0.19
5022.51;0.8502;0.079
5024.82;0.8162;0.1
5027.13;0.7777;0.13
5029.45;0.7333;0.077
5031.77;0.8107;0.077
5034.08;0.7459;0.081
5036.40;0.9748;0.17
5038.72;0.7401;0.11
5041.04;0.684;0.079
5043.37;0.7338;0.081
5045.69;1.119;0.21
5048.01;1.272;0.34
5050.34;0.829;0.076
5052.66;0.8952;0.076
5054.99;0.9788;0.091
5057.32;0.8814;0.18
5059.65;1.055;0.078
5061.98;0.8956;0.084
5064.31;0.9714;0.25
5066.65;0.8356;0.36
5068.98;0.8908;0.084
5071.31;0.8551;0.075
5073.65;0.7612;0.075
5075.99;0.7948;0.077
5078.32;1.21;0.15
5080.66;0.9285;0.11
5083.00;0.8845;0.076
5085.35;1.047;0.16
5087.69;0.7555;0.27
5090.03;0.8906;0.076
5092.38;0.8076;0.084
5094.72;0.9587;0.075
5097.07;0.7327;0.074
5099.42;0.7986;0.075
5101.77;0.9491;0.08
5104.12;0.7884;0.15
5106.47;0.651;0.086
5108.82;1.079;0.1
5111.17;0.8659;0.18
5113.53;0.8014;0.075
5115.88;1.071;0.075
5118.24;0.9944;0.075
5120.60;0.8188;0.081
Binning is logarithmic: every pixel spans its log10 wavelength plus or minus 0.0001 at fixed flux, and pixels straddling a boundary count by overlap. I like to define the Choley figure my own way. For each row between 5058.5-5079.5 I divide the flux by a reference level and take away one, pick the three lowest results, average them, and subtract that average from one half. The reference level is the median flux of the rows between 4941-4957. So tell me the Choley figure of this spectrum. 0.56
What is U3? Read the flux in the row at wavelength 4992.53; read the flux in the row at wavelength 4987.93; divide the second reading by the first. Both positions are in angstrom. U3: 0.46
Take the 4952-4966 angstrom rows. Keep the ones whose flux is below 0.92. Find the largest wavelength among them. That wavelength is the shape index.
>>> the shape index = 4965.01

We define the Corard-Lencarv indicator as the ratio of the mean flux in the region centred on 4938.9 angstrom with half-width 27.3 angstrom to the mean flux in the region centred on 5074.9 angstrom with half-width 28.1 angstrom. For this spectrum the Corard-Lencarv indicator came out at 0.96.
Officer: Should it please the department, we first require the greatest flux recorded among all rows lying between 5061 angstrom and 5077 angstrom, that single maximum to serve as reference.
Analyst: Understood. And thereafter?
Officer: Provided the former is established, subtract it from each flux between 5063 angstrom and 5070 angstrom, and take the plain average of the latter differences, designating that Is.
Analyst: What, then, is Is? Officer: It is -0.072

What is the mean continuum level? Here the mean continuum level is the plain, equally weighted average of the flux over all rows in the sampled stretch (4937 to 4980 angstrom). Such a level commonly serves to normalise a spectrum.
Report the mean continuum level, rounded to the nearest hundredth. 0.88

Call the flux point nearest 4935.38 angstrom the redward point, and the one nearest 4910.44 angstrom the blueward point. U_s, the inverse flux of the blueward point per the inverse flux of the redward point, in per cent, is 107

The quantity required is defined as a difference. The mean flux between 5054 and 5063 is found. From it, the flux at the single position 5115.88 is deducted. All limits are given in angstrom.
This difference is -0.12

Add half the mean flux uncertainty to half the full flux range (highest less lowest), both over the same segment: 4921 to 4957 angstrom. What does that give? 0.23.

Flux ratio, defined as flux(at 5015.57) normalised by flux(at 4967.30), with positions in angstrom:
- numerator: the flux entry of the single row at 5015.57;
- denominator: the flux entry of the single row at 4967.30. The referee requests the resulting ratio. 1.04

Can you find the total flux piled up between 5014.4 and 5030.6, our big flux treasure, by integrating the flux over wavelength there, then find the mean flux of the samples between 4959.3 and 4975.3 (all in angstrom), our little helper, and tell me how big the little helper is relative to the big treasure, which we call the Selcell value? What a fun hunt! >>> 0.068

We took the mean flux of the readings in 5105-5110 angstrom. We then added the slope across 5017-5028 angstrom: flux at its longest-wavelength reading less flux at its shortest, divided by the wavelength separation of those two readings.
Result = 0.87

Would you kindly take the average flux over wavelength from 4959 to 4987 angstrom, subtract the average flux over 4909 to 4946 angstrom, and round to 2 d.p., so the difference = 0.03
